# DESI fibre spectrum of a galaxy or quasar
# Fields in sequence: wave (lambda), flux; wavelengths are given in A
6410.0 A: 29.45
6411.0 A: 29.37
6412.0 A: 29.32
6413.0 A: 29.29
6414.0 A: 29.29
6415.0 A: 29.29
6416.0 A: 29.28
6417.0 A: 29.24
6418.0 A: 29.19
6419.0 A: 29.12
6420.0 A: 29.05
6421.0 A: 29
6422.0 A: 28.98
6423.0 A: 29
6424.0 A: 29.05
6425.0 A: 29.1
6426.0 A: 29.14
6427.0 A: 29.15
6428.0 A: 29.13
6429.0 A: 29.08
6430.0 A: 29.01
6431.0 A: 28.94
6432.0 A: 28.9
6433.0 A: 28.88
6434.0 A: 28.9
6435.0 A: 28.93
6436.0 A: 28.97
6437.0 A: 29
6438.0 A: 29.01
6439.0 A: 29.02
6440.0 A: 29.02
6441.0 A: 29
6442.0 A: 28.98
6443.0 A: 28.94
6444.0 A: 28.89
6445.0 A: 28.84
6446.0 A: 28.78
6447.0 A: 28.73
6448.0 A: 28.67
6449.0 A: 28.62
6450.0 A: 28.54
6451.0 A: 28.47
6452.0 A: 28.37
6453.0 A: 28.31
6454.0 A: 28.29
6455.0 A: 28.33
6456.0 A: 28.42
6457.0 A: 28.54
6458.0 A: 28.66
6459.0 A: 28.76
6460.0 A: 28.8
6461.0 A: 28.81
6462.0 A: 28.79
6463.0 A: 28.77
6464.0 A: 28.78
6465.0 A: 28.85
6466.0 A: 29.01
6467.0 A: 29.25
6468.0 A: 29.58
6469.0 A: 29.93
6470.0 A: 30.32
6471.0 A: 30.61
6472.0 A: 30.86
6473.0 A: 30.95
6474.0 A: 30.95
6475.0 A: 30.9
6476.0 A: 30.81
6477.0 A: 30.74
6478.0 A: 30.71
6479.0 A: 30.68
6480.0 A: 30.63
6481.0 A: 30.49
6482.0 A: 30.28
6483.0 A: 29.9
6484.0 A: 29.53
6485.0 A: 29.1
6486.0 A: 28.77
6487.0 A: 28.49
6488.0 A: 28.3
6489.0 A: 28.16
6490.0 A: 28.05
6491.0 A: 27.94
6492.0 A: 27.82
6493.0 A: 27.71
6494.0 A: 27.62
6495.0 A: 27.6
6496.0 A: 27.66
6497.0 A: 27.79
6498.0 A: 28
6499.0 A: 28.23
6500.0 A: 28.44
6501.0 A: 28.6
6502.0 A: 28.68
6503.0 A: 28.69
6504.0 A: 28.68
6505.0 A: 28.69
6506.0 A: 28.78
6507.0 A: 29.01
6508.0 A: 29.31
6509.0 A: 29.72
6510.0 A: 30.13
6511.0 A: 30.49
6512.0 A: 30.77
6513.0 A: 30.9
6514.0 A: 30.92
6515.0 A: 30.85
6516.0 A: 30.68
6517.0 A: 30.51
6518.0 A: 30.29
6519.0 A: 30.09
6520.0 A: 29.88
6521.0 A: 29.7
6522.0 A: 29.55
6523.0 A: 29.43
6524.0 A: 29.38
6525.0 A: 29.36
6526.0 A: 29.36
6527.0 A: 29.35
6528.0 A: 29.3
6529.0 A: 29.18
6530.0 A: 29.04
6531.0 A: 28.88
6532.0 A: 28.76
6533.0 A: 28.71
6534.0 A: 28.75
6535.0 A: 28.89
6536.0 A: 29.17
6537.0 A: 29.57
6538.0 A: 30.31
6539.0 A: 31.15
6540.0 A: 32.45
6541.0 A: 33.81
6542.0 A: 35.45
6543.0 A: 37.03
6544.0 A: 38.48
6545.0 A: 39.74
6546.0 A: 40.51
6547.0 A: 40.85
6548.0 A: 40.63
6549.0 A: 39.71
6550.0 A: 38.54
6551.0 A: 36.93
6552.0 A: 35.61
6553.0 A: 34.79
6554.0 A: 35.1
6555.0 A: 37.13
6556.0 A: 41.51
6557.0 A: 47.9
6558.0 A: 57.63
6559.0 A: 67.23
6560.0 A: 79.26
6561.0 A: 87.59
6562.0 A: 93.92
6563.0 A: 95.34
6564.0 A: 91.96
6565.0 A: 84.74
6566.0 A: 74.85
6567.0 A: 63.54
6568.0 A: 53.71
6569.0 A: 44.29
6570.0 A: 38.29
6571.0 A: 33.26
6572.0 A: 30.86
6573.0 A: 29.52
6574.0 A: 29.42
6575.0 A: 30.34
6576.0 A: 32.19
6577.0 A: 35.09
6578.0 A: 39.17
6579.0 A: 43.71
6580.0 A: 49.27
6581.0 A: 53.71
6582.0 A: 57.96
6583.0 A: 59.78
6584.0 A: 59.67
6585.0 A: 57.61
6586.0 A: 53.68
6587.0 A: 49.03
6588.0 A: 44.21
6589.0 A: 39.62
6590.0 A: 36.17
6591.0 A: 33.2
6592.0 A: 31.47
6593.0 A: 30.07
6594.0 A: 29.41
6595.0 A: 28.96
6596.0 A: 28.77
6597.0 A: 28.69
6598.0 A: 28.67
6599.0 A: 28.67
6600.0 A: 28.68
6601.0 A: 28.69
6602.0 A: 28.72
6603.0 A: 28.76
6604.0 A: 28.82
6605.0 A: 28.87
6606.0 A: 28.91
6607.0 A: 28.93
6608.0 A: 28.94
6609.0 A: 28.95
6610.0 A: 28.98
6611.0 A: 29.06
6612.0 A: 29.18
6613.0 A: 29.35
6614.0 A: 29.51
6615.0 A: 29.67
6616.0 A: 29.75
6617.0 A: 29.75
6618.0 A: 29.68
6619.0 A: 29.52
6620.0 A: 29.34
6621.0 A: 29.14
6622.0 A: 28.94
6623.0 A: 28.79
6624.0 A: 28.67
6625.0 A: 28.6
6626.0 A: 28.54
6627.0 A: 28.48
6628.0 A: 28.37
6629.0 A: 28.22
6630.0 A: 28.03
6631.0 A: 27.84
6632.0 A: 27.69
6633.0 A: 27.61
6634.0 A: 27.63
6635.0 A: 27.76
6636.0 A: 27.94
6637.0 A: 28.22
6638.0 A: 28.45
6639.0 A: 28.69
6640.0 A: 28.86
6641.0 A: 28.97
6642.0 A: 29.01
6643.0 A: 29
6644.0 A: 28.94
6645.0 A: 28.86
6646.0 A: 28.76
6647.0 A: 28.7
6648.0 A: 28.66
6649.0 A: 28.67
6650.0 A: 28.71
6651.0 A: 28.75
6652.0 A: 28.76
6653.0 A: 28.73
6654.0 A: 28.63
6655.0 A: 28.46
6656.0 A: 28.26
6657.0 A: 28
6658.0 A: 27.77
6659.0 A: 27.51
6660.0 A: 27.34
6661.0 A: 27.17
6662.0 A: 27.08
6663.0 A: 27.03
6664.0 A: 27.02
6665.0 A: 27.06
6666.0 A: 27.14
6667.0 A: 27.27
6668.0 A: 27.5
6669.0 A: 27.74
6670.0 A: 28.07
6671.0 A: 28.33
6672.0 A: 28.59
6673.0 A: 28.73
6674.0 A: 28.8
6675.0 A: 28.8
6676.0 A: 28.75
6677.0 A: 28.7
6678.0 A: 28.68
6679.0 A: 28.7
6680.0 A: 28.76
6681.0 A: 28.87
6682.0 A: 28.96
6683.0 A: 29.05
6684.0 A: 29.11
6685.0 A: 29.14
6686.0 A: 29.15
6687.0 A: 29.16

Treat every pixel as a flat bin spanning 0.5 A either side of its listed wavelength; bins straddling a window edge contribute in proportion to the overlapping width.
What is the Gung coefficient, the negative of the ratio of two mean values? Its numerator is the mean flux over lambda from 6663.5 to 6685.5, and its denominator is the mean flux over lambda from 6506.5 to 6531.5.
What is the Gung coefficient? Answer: -1.0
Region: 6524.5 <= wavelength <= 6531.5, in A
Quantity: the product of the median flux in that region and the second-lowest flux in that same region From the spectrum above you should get 851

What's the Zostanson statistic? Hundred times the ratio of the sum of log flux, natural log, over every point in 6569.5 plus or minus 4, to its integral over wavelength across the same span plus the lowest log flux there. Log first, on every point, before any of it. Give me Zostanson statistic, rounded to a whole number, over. 90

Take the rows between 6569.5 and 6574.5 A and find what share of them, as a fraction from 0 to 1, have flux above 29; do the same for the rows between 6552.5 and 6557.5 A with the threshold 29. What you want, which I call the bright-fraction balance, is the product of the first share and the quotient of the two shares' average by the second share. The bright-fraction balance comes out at 1.0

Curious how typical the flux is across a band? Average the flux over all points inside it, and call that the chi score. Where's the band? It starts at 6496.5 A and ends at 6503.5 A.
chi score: 28.3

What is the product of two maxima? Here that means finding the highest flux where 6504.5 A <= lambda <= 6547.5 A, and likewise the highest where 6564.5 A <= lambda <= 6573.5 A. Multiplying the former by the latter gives 3462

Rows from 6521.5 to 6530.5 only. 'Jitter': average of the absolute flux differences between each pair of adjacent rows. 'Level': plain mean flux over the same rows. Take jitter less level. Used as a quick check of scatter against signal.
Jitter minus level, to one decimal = -29.3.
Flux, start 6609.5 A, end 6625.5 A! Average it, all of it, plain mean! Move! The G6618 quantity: 29.2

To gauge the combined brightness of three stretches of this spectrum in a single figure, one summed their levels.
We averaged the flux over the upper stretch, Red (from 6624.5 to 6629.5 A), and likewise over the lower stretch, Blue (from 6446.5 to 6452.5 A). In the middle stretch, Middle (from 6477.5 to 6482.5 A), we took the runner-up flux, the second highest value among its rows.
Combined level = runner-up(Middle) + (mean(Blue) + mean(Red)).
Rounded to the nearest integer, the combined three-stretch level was 88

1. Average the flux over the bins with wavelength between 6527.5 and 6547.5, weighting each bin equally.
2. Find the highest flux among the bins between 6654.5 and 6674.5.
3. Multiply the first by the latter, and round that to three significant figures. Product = 936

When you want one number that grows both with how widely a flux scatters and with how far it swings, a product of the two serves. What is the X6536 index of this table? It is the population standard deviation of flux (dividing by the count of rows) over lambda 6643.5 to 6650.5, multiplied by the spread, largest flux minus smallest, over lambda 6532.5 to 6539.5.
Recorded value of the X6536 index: 0.24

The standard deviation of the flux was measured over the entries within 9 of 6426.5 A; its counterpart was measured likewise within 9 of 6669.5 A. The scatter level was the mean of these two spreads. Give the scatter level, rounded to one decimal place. 0.4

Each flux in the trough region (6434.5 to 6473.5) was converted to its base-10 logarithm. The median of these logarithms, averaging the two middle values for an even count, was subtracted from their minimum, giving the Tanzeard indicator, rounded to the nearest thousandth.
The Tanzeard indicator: -0.008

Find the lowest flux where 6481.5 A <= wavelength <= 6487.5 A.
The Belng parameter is 28.49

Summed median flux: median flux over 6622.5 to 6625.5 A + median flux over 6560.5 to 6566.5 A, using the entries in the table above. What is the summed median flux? 118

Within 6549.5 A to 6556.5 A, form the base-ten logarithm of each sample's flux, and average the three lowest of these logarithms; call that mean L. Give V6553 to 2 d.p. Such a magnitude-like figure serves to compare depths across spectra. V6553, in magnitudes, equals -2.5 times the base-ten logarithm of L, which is -0.47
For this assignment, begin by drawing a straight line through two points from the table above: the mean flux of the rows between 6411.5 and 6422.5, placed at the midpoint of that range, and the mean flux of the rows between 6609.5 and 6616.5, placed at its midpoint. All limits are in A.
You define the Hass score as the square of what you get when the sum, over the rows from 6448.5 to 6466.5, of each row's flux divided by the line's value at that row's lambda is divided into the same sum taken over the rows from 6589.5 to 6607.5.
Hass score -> 1.1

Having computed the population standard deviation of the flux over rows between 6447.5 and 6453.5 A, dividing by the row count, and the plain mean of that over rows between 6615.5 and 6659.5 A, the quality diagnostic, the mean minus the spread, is 28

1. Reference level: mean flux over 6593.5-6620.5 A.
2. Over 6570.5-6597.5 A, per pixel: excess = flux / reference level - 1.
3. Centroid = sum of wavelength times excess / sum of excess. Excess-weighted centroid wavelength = 6583.3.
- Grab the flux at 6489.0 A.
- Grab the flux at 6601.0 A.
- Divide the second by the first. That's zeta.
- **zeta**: 1.02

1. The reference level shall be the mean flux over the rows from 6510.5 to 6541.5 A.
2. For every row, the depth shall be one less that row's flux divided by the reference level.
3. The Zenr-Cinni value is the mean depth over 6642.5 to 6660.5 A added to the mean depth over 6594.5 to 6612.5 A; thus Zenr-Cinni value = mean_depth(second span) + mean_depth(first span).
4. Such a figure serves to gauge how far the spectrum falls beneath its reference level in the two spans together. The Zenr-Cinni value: 0.1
